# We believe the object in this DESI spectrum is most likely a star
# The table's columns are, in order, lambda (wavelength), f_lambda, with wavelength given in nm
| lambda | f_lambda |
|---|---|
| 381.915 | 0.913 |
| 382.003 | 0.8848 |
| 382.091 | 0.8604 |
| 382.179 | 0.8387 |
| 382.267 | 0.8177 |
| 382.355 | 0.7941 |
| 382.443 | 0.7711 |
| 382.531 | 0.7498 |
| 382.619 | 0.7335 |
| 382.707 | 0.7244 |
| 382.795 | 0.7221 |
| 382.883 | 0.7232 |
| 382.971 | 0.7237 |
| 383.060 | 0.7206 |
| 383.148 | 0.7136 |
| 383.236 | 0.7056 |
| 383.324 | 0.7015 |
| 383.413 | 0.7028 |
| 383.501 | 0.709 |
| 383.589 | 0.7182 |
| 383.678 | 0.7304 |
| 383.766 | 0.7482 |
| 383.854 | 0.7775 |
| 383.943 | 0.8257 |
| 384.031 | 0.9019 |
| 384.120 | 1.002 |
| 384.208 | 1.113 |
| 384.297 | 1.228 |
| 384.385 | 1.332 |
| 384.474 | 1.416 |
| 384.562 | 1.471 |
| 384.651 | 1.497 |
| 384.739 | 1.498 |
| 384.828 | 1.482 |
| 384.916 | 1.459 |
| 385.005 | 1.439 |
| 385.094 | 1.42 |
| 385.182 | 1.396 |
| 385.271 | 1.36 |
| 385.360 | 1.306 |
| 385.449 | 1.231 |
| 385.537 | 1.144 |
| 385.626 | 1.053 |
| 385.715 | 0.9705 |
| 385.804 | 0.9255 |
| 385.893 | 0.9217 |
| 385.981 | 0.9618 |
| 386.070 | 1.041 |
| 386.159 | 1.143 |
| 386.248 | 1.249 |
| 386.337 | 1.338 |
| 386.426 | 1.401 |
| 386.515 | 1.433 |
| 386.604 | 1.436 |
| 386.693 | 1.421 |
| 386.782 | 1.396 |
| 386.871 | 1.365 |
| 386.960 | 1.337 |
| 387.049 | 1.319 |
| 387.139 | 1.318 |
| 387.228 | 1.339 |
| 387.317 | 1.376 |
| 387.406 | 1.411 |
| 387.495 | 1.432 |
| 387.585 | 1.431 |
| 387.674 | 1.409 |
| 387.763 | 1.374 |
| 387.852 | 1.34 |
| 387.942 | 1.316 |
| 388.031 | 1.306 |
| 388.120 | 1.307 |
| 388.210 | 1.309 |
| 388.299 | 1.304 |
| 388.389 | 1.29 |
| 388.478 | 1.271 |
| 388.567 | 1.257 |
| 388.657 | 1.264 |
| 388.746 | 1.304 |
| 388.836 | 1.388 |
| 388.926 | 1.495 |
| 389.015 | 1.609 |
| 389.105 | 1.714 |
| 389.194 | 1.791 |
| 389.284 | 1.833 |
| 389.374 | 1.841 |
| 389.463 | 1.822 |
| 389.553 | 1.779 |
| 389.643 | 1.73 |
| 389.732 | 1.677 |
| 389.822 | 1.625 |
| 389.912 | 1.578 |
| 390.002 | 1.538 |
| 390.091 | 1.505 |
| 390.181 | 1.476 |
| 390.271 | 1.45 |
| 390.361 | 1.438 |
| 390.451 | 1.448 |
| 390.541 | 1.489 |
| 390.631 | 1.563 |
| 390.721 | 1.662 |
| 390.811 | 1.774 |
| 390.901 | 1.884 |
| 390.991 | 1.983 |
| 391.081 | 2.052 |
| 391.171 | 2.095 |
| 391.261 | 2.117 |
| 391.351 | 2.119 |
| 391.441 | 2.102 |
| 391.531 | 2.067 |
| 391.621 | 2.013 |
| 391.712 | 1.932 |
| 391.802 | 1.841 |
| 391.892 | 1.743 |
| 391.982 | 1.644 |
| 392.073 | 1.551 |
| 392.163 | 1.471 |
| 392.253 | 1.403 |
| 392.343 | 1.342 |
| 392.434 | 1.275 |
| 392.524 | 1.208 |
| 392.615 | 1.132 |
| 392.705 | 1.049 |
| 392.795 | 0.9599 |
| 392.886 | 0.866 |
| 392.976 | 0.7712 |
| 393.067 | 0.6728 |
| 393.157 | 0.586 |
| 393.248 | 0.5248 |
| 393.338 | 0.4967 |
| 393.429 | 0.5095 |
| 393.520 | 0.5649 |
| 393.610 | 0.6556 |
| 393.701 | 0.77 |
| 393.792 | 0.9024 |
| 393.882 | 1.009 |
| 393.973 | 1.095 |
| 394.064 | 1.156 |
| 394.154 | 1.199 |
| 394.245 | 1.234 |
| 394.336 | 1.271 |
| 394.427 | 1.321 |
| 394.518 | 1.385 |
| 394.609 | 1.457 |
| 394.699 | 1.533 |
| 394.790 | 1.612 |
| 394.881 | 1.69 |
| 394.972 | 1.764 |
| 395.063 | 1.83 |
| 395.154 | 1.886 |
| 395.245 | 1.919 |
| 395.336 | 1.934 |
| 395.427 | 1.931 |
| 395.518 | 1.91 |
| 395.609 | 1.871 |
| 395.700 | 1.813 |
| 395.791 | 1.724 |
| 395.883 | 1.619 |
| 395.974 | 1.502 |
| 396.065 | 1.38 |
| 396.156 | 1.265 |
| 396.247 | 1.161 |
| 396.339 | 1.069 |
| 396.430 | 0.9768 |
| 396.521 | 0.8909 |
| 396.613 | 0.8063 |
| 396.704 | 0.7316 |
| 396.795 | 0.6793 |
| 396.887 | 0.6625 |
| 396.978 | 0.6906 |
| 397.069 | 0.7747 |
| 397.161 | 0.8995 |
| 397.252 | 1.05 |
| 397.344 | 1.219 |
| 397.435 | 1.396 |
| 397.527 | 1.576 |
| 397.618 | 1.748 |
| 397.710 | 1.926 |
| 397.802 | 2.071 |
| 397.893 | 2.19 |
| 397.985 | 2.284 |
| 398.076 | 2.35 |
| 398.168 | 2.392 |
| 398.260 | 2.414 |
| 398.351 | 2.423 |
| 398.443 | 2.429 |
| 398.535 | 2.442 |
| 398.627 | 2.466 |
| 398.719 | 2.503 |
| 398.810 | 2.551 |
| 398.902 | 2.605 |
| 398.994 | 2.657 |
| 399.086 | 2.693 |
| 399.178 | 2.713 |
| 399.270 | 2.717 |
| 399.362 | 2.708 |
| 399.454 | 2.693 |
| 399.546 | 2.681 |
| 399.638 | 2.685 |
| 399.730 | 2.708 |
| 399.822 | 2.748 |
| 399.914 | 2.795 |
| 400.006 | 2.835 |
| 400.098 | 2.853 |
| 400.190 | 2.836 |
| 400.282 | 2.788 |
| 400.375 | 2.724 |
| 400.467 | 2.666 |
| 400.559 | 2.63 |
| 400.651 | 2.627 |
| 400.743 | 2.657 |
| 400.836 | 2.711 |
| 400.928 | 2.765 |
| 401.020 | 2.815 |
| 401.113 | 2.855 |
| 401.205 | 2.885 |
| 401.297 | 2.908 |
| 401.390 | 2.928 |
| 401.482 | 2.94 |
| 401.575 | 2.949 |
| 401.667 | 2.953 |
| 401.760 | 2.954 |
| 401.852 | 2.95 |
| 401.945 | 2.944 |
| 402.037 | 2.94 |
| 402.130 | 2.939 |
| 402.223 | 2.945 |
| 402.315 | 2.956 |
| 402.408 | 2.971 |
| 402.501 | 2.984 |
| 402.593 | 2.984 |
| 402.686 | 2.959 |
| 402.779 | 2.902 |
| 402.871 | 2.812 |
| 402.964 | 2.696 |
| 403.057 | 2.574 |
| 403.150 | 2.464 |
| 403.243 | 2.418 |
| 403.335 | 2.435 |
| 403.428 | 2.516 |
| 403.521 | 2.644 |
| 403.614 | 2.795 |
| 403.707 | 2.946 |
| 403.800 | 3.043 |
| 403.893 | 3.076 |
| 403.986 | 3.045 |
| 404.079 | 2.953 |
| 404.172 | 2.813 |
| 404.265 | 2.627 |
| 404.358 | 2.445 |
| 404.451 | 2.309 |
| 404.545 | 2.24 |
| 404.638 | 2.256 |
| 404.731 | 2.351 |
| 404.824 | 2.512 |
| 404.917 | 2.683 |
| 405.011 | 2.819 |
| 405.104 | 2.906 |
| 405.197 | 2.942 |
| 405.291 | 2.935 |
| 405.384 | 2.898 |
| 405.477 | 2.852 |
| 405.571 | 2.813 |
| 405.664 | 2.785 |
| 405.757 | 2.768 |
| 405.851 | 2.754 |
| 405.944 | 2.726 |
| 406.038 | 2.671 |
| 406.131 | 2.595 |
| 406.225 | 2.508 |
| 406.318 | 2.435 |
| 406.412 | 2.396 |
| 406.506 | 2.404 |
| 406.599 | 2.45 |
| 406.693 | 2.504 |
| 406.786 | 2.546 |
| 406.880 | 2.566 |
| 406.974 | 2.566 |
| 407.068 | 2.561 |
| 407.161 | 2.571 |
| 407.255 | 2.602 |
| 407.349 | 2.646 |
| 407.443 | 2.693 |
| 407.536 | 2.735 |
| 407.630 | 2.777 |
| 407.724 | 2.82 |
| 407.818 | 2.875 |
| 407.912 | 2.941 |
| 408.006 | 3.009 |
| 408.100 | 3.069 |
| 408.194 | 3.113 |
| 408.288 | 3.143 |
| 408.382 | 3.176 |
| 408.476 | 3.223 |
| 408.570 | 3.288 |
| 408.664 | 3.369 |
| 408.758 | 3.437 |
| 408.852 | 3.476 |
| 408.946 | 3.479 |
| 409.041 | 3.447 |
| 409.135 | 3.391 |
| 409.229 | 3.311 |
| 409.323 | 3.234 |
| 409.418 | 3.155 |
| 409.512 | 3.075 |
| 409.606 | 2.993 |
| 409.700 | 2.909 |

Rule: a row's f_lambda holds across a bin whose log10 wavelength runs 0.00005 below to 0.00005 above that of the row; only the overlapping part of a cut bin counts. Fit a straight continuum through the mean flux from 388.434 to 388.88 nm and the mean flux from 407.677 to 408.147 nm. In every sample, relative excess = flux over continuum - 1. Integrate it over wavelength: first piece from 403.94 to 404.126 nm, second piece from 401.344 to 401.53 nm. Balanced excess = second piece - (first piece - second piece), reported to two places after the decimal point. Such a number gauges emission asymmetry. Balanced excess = 0.06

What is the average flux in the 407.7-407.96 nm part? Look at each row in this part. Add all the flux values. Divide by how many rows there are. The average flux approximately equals 2.9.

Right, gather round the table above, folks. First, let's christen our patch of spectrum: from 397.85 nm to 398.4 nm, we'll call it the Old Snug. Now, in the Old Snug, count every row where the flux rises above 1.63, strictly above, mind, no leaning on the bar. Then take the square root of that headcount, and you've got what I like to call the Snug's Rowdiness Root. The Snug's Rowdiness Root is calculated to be 2.45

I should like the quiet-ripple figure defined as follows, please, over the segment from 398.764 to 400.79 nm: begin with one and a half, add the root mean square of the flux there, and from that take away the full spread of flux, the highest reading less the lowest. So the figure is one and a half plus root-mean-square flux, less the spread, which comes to 3.9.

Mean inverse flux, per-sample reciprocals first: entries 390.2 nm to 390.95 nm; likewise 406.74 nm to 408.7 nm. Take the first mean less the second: 0.28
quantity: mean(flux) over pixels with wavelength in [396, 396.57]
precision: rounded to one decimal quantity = 1.1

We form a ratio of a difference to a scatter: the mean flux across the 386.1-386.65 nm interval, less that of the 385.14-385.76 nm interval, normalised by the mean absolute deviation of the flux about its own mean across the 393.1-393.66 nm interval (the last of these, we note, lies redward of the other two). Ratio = 3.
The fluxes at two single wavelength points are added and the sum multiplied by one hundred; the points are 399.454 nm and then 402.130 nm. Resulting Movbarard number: 563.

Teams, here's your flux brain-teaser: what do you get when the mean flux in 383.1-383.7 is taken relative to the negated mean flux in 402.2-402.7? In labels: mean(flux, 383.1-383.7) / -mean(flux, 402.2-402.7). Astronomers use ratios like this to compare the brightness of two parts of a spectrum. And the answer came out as -0.24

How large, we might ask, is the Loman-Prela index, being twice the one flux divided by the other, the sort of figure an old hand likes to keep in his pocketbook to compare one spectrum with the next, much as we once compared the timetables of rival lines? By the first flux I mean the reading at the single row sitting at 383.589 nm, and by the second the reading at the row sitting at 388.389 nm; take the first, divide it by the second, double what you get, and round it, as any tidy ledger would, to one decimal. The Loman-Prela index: 1.1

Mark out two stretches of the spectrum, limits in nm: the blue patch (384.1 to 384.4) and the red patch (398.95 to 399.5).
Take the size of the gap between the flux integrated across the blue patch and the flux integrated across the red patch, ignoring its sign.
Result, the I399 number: 1.1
